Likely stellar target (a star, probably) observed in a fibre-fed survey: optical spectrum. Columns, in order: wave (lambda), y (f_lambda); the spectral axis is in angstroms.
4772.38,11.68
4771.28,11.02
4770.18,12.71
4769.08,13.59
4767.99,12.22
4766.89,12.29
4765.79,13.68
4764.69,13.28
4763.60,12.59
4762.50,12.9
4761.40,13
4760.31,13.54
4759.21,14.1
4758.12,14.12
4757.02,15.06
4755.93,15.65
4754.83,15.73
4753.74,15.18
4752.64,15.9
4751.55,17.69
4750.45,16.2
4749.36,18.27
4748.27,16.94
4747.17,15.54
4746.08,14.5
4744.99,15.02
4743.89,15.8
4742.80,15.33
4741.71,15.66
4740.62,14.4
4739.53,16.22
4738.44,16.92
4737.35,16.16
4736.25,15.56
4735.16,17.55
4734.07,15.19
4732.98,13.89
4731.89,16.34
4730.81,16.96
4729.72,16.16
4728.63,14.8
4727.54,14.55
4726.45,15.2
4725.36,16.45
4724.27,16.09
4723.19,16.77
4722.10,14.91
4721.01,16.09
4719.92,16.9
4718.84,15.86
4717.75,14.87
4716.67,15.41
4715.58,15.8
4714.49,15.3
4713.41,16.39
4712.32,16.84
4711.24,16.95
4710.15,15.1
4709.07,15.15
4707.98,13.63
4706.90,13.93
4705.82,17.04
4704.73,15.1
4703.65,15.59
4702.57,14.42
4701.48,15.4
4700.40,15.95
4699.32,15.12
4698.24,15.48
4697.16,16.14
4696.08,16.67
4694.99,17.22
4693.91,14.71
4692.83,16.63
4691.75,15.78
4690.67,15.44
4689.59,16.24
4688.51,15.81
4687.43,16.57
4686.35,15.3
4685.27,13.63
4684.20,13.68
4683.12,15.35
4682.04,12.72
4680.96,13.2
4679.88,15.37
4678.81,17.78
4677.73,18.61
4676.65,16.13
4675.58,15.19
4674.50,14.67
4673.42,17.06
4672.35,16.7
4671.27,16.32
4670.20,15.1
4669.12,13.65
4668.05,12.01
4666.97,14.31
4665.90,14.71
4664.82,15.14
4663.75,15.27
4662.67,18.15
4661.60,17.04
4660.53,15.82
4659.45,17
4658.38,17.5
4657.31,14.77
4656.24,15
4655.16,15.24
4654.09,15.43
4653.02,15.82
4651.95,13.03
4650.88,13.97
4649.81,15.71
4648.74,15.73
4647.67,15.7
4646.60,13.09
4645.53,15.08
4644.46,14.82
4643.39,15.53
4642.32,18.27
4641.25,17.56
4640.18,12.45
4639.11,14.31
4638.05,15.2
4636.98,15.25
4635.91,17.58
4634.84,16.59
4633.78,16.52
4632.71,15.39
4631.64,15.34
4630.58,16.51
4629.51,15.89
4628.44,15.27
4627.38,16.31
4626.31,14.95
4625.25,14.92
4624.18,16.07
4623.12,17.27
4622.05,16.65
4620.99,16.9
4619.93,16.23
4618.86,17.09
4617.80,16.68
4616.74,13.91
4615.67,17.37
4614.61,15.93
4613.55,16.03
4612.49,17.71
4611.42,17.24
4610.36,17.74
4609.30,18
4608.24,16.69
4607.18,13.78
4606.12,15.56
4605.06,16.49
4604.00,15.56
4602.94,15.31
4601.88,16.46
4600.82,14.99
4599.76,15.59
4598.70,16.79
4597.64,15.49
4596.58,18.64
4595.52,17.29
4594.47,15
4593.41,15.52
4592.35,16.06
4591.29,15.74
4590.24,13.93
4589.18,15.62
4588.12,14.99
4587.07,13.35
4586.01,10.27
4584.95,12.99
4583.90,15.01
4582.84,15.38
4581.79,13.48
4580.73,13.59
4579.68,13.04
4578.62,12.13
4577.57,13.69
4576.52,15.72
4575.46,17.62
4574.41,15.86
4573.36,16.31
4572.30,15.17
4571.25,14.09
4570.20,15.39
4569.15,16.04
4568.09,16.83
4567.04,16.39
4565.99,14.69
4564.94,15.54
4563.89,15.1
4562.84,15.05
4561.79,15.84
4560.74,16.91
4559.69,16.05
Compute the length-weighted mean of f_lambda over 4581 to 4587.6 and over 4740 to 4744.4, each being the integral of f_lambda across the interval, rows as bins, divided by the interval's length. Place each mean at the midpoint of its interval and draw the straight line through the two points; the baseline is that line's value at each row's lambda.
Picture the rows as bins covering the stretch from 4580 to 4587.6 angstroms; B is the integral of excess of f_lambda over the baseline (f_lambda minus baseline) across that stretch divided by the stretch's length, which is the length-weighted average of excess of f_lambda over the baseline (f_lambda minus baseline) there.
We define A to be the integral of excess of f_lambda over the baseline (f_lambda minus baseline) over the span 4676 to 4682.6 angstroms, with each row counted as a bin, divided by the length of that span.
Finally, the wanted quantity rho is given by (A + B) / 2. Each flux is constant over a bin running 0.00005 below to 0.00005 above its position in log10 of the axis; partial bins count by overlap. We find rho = 0.5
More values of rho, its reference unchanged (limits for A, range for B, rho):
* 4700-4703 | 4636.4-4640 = 0.5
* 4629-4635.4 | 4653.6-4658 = 1.5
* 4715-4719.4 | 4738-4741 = 0.5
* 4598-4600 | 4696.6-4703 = 1.6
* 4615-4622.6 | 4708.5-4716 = 1.8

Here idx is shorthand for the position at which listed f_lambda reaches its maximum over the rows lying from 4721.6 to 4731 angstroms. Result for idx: 4730.81 angstroms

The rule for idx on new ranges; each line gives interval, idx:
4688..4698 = 4694.99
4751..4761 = 4751.55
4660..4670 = 4662.67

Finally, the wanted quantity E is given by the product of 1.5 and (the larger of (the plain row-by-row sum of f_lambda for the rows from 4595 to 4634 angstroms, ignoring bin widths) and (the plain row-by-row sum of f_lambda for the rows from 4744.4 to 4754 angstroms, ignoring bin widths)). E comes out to 901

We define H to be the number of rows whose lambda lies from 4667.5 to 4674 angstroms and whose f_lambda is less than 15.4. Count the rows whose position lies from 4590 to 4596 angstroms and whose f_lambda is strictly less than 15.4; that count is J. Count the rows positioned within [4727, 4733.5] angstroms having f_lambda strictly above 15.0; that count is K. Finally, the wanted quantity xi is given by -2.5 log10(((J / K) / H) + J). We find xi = -0.87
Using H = 3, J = 2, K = 3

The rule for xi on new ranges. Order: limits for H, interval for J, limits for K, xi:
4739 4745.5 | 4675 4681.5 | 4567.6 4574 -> -1.26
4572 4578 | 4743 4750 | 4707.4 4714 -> -0.86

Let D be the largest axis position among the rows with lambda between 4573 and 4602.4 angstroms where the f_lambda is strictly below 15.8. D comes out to 4600.82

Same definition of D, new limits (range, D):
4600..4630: 4628.44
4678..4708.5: 4707.98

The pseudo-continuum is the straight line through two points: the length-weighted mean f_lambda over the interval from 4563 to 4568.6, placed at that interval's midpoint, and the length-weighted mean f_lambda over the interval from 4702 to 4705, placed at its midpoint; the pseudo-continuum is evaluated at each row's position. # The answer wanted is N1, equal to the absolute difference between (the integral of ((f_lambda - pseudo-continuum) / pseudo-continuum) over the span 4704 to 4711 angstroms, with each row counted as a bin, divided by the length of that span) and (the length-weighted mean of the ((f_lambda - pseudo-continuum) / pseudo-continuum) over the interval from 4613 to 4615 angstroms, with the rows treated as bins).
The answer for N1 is 0.03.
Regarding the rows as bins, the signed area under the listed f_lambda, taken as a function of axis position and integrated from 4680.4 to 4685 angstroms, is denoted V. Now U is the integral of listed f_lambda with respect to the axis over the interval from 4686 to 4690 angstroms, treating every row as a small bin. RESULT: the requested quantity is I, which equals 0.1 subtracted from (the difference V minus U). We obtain -1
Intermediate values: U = 64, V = 63.2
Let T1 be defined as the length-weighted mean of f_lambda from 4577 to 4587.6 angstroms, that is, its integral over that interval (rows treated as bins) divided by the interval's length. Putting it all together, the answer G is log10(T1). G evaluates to 1.12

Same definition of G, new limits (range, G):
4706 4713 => 1.19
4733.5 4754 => 1.20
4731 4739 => 1.20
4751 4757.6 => 1.20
